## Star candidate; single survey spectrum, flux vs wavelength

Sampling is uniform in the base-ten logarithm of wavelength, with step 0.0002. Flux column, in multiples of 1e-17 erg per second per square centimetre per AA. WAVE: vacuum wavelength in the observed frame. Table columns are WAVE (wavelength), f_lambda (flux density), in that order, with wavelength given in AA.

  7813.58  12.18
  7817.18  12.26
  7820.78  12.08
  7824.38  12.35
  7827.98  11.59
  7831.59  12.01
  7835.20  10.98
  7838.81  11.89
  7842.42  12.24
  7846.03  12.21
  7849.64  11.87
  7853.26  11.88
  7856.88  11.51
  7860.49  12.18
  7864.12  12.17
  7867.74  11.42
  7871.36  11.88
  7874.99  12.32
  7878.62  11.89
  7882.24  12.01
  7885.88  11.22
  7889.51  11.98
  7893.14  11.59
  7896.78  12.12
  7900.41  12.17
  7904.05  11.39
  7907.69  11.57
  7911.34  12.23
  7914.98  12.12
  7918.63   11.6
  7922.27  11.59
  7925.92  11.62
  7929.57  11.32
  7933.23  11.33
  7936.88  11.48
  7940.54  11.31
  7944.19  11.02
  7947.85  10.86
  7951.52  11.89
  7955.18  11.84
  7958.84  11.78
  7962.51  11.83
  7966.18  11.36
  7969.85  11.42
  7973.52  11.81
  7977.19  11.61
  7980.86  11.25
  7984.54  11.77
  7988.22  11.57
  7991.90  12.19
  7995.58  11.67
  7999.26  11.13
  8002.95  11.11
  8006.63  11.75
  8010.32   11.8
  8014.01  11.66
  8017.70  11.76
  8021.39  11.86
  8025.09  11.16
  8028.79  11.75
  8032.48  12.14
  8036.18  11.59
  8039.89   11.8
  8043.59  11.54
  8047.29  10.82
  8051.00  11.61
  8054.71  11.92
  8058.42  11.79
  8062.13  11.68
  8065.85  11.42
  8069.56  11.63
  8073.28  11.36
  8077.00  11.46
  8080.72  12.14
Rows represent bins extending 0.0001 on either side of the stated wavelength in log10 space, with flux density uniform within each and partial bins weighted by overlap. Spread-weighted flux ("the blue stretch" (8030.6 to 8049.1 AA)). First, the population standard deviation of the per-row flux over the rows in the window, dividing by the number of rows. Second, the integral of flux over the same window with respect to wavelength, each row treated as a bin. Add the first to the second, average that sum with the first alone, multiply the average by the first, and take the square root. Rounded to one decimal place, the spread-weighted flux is 6.8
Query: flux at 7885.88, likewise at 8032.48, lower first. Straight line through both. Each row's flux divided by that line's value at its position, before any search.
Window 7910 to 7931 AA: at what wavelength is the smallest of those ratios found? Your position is 7929.57 AA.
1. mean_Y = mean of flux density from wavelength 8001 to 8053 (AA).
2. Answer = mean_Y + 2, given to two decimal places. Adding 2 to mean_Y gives 13.60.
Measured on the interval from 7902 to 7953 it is 13.52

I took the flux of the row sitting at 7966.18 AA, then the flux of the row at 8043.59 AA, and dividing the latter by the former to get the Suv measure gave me 1.02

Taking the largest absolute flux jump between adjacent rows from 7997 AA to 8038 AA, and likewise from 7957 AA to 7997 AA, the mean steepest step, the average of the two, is 0.66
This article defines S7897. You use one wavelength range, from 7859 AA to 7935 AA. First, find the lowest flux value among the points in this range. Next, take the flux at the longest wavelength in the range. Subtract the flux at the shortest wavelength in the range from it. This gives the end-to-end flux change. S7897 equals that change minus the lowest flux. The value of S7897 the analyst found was -12.1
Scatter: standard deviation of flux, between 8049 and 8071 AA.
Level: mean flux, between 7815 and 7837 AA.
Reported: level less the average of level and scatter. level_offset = 5.86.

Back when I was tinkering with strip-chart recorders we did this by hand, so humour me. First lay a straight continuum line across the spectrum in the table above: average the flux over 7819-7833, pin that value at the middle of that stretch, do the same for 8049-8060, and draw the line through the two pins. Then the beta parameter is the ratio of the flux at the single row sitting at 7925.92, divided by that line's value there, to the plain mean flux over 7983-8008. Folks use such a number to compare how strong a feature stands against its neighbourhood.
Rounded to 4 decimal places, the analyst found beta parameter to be 0.0842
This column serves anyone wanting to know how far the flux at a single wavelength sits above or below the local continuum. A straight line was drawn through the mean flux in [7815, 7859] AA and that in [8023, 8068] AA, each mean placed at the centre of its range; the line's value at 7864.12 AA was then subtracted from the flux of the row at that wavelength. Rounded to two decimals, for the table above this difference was 0.30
